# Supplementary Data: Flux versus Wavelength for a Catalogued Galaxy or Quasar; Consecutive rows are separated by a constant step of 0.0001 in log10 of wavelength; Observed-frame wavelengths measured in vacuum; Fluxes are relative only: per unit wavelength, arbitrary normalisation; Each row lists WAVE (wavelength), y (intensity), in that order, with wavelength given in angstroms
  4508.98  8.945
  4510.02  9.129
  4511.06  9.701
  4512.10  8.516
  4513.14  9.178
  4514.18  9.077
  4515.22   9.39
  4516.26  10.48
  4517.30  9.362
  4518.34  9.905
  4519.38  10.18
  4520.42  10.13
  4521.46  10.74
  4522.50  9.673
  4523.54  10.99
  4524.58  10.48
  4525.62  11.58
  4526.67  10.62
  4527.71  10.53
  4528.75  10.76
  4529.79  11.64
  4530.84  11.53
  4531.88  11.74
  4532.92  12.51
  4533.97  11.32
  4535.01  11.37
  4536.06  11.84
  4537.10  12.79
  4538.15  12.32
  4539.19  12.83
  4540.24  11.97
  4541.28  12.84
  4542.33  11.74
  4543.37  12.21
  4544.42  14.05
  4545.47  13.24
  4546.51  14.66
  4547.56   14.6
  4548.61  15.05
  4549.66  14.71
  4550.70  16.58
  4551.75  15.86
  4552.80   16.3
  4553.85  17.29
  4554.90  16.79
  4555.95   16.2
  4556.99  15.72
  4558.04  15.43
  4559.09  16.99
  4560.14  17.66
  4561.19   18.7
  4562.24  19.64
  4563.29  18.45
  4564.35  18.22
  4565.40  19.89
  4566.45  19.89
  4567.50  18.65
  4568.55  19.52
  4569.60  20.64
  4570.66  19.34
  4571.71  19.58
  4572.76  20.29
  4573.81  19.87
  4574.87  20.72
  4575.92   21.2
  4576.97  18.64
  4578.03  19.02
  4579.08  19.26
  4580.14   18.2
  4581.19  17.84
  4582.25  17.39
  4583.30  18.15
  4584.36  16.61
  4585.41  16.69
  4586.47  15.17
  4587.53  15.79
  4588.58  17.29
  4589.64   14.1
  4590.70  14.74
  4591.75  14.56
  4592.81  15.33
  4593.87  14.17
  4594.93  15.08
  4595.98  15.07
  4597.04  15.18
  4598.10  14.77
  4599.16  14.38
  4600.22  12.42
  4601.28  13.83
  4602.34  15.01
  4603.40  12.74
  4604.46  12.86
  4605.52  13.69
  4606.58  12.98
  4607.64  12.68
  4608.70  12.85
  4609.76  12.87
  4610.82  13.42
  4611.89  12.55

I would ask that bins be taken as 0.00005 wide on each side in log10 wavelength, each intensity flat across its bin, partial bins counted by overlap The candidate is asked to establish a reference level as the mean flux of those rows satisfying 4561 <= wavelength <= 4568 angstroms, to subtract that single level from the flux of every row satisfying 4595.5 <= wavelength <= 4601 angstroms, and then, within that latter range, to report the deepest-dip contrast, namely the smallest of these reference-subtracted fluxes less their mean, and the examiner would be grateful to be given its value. -1.9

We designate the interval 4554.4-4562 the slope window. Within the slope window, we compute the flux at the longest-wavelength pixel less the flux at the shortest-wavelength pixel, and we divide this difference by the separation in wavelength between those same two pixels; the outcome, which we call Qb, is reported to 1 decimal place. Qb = 0.3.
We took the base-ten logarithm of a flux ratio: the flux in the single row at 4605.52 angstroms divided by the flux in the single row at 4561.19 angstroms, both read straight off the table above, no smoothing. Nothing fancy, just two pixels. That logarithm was -0.14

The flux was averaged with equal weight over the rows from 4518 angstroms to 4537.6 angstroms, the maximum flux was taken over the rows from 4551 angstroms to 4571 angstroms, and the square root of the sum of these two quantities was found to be 5.6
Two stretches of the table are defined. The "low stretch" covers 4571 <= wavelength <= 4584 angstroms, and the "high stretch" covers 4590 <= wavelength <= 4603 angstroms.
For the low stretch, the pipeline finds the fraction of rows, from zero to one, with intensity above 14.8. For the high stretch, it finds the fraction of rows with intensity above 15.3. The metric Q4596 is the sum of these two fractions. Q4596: 1.08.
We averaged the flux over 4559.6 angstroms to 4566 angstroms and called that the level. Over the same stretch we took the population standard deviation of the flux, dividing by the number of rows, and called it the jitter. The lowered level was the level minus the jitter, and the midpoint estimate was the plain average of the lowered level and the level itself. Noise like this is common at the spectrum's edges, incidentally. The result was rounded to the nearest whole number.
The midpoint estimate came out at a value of 18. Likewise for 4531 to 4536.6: 12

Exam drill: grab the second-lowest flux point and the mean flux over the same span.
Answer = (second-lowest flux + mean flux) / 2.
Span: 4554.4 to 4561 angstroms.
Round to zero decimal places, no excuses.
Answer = 16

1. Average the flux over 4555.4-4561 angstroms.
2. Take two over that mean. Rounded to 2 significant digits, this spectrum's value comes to 0.12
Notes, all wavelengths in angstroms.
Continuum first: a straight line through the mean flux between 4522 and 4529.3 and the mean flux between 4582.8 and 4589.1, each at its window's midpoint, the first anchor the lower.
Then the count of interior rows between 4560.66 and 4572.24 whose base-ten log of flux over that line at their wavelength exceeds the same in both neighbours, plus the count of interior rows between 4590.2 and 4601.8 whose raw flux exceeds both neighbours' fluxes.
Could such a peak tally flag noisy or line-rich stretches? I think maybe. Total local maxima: 6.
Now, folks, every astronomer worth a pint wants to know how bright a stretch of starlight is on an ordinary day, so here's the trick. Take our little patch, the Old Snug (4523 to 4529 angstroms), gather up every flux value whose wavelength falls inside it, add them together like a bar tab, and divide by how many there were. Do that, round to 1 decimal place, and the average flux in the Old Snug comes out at 10.8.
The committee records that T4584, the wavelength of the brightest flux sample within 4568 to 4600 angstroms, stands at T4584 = 4575.92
